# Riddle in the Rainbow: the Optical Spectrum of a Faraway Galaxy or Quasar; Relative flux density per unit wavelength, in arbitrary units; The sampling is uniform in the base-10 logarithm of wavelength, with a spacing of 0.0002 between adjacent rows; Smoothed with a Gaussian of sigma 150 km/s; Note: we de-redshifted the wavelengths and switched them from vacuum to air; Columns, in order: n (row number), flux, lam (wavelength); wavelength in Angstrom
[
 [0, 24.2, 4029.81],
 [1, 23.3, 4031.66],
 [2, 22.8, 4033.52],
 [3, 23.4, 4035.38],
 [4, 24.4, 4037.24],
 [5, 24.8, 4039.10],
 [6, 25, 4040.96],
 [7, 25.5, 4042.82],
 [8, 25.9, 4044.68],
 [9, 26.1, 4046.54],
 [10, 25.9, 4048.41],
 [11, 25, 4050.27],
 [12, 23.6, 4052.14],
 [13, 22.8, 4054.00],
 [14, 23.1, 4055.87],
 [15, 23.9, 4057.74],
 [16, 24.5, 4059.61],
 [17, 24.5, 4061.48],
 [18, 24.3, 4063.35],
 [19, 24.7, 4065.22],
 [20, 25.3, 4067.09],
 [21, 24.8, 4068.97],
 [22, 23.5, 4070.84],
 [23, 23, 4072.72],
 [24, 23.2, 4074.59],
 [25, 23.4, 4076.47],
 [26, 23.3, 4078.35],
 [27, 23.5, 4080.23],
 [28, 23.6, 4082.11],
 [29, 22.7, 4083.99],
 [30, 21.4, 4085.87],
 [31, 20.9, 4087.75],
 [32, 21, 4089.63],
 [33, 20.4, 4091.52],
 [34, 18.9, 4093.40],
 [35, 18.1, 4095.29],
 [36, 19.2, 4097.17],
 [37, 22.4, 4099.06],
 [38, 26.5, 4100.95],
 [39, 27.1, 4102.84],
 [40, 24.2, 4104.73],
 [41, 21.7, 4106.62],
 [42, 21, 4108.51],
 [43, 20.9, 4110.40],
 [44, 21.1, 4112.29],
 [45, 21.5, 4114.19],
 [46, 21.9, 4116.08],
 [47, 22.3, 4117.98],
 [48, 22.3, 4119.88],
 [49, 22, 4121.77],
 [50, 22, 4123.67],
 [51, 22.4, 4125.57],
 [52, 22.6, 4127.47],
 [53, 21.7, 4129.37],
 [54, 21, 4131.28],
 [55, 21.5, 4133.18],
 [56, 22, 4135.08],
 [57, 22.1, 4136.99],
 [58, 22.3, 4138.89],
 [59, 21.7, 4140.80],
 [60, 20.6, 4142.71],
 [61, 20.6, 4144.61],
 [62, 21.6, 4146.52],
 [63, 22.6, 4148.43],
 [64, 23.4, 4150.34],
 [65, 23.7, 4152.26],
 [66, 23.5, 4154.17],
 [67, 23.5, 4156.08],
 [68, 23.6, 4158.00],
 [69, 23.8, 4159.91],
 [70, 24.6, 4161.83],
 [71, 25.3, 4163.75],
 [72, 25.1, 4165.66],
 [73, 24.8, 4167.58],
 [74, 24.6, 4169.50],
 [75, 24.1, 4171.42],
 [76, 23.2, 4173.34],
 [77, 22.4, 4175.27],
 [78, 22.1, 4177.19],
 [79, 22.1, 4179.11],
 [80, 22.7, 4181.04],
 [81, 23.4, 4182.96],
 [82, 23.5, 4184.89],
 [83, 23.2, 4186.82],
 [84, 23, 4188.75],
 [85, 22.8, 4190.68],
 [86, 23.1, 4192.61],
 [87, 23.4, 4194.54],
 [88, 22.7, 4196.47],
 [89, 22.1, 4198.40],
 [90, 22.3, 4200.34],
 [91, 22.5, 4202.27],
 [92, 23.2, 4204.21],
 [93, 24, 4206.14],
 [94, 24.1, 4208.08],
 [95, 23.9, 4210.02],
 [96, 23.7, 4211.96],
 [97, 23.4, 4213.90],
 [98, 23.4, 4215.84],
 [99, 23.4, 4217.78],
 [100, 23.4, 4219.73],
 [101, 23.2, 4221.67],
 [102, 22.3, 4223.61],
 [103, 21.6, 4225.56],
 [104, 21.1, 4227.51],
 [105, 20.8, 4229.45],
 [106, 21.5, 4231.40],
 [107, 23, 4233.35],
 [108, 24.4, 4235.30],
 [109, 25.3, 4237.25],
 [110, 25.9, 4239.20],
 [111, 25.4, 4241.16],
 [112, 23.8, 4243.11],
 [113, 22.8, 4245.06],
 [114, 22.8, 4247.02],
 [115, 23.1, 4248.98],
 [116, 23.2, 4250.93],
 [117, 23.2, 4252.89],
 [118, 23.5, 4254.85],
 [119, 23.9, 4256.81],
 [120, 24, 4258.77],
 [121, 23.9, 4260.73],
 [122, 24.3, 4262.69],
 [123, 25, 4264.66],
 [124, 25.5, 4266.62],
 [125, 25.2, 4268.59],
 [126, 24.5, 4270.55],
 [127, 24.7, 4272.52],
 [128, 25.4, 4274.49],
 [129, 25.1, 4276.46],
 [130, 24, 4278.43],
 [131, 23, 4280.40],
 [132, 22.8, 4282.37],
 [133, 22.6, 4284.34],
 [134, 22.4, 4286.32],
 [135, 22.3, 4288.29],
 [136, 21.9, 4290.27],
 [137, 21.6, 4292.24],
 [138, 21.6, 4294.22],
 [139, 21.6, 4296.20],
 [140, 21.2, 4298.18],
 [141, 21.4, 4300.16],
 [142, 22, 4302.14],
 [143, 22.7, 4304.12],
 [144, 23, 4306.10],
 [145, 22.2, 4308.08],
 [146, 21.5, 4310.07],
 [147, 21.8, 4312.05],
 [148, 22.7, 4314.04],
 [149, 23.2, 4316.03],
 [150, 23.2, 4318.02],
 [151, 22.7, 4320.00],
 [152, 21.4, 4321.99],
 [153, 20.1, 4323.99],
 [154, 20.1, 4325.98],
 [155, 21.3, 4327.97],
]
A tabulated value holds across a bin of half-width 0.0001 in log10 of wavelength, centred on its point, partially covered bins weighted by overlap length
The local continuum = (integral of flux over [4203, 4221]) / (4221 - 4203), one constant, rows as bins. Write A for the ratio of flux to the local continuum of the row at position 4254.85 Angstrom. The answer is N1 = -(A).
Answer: -1.00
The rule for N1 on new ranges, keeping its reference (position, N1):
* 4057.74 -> -1.01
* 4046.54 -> -1.11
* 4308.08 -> -0.94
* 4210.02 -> -1.01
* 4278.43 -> -1.02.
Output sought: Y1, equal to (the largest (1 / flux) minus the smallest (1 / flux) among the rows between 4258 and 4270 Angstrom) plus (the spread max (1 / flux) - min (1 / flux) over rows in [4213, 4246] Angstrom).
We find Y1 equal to 0.012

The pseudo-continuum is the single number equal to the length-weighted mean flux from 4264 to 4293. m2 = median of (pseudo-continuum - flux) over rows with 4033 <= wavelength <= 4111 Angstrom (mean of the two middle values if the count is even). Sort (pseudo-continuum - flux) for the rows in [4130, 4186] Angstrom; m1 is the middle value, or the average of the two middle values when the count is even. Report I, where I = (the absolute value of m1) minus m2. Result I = 0.3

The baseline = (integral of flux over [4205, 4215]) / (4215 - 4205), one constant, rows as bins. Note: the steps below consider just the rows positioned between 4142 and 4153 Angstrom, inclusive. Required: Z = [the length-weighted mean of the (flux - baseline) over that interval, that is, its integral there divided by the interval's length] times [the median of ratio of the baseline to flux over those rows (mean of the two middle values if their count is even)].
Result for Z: -1.9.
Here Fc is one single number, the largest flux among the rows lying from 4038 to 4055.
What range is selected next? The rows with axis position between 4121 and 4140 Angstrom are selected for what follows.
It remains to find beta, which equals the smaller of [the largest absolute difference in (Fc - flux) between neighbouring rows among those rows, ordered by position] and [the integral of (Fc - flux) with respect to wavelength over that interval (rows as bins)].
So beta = 0.9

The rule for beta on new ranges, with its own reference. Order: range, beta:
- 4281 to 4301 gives 0.4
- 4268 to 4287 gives 1.1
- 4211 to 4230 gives 0.9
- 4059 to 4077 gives 1.3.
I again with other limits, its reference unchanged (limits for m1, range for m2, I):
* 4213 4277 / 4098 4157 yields -1.5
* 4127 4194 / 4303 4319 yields -0.3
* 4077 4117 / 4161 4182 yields 2.6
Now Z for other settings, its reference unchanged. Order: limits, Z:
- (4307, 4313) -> -2.1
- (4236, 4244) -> 1.2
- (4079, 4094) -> -2.4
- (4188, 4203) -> -1.1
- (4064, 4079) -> 0.1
